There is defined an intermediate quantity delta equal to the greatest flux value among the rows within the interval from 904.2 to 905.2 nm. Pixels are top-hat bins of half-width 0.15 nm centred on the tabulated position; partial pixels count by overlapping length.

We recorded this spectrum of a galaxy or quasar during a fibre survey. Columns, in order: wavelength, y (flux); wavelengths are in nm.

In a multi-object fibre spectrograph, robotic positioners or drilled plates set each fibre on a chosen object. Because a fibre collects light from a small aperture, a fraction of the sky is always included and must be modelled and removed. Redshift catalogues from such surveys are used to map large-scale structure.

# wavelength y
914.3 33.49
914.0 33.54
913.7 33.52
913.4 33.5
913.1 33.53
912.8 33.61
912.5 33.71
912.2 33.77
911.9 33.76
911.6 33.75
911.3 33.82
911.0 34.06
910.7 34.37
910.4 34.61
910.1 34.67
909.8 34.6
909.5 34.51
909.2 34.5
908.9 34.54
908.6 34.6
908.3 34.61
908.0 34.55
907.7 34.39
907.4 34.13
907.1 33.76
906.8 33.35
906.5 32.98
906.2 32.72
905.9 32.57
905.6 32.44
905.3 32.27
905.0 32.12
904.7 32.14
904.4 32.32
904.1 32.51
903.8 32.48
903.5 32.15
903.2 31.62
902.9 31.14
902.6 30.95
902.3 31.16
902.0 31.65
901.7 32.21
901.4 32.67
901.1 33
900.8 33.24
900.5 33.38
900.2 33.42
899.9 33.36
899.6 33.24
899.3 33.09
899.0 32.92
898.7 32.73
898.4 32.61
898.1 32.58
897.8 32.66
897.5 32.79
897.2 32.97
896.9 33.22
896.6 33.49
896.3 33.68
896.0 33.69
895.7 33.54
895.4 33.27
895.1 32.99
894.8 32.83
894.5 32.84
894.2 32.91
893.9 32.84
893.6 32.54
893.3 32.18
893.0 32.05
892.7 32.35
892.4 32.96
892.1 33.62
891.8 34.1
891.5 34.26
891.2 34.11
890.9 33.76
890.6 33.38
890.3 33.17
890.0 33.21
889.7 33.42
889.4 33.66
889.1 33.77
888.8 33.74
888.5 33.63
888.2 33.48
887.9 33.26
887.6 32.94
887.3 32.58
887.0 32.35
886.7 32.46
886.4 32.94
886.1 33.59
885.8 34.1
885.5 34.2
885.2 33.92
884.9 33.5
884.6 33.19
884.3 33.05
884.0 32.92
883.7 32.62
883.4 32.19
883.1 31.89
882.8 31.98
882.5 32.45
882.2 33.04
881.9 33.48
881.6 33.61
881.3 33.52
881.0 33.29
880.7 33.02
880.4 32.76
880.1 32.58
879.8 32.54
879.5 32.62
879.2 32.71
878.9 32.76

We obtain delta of 32.32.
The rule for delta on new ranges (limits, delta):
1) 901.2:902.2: 32.67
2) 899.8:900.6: 33.42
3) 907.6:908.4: 34.61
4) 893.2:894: 32.84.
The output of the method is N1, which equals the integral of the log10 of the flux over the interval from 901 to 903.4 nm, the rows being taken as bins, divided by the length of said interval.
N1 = 1.50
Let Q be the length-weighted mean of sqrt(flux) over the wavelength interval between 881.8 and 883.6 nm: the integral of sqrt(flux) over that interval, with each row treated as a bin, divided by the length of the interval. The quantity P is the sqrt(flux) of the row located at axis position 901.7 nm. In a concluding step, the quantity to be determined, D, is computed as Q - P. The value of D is 0.02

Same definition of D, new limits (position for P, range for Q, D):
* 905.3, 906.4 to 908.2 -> 0.14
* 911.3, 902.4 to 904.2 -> -0.18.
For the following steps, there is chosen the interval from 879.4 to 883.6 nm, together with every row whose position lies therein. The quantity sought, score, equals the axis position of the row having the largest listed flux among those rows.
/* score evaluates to 881.6 nm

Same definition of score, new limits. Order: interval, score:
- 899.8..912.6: 910.1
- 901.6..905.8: 904.1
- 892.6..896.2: 896.0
